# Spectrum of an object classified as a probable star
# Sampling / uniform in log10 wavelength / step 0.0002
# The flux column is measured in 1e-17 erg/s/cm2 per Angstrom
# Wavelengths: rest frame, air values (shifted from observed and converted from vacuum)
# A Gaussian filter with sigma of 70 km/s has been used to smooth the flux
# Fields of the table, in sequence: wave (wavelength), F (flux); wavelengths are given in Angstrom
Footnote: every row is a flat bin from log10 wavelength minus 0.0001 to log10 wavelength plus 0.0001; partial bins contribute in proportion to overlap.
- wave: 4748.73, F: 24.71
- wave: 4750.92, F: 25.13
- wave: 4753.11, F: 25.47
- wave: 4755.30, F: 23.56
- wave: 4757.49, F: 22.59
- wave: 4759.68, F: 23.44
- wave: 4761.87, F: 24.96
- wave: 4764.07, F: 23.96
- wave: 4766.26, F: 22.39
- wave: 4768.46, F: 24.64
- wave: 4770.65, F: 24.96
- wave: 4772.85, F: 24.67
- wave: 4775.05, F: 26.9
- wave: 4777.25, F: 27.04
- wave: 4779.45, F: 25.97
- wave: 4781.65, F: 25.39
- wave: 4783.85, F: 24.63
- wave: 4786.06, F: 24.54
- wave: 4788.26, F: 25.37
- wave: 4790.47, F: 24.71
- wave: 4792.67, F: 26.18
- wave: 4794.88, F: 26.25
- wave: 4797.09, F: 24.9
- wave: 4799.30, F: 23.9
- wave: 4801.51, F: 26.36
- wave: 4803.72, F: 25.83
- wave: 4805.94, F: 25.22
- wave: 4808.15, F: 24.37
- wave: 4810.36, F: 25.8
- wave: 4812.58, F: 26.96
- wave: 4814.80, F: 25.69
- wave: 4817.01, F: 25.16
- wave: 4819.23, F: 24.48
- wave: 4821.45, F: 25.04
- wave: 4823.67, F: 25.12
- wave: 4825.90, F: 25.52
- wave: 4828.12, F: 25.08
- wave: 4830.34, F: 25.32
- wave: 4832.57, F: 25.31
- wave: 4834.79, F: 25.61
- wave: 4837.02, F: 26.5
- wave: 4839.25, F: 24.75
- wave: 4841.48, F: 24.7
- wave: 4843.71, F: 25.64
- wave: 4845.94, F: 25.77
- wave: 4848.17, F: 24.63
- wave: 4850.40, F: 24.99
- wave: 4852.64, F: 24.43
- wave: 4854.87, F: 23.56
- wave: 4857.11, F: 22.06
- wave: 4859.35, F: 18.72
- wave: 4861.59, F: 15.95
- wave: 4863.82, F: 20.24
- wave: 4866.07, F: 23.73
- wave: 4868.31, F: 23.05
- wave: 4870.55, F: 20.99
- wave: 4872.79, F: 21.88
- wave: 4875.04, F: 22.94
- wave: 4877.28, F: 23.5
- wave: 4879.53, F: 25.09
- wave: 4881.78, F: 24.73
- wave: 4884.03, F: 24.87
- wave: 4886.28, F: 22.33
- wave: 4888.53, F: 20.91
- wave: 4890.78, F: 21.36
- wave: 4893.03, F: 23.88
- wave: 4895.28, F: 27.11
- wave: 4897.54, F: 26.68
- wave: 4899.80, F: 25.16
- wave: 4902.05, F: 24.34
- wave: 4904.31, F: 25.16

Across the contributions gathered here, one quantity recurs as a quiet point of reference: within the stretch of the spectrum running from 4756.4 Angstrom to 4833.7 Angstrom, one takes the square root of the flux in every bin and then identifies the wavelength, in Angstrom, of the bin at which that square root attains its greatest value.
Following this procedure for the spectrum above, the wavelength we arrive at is 4777.25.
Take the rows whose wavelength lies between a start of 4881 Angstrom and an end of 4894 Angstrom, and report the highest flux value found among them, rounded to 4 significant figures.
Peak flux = 24.87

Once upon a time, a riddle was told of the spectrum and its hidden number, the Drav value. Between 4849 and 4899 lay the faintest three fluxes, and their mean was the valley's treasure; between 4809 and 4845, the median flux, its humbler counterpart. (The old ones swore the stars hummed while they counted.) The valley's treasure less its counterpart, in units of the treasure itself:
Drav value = -0.4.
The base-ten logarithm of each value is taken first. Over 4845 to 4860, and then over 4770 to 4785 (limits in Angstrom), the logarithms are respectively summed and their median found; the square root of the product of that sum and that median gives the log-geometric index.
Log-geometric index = 3.67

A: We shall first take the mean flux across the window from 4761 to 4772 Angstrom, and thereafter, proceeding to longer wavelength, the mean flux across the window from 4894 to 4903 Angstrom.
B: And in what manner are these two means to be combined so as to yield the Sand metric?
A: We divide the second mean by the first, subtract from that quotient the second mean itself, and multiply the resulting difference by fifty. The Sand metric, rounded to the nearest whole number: -1238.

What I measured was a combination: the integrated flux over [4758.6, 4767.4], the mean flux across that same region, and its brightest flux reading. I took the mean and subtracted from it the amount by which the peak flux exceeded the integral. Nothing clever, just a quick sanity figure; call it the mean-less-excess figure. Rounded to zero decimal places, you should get 207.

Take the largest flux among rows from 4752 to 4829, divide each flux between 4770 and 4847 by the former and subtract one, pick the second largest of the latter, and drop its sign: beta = 0.00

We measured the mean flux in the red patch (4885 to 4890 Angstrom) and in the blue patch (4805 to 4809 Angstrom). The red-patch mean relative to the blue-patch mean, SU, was 0.87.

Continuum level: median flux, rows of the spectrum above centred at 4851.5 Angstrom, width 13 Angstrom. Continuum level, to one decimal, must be 24.5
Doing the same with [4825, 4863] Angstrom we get 25.0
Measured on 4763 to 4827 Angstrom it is 25.2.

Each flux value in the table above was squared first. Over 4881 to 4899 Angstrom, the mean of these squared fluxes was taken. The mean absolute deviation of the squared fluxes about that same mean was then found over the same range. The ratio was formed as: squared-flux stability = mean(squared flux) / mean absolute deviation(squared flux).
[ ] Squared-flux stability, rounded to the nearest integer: 6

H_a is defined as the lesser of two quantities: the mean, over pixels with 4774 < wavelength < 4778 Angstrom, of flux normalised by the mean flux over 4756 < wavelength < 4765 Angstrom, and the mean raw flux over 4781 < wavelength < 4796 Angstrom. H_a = 1.14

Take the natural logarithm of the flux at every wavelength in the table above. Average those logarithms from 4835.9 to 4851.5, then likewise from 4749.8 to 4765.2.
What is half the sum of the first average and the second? 3.21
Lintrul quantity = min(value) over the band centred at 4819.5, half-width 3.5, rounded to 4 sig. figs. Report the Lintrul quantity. 24.48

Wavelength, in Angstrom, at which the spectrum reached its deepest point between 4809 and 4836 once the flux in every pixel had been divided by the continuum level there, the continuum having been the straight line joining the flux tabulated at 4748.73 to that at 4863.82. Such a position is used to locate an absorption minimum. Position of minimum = 4819.23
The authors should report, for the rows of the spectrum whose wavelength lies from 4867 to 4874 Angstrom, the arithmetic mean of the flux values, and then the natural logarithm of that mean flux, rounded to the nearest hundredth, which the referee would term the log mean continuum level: 3.09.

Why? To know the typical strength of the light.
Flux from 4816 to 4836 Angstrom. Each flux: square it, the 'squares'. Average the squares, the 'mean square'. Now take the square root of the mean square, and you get 25.2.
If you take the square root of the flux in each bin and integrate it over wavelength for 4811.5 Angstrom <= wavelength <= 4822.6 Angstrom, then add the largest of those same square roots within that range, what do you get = 61.2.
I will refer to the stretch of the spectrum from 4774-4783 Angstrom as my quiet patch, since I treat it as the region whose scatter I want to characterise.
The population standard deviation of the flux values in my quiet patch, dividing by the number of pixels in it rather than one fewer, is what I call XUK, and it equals 0.7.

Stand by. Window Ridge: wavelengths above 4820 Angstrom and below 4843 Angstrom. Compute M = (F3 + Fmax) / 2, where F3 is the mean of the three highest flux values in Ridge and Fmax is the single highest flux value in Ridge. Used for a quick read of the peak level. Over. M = 26.2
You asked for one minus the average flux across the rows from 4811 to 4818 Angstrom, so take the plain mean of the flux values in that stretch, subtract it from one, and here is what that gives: -24.9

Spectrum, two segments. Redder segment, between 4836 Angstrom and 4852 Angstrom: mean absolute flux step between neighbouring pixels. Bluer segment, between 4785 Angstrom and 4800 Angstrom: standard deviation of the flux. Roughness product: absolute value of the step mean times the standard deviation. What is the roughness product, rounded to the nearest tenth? 0.6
